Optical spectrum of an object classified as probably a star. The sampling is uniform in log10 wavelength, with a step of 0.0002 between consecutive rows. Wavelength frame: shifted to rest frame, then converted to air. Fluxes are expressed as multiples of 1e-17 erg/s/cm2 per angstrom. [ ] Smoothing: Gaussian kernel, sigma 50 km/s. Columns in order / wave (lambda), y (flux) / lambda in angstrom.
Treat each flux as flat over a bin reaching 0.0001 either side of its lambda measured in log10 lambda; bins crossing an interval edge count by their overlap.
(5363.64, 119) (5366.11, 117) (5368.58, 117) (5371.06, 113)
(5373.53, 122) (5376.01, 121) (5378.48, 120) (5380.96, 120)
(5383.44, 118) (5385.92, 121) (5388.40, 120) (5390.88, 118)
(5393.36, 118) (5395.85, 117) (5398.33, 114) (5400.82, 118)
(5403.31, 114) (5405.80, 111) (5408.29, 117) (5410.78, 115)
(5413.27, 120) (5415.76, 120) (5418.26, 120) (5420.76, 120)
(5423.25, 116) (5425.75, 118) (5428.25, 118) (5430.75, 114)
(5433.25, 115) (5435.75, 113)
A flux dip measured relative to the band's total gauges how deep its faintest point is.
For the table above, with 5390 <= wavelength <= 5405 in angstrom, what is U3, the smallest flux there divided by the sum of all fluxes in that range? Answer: 0.163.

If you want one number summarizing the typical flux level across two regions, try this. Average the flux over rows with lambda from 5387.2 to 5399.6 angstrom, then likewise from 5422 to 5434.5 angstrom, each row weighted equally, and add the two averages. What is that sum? 234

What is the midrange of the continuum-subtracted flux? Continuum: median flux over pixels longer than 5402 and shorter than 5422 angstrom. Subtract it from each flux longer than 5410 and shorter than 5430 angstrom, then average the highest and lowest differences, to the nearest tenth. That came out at -1.0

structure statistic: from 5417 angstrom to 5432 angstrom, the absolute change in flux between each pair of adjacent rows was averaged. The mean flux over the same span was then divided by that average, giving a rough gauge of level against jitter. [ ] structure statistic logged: 59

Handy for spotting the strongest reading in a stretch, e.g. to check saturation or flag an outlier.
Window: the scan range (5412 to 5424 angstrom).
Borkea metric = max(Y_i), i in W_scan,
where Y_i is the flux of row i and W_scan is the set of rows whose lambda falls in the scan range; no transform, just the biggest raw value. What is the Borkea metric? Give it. 120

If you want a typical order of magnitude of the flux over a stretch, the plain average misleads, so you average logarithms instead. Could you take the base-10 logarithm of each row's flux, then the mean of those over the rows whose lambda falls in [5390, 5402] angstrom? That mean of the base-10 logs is 2.07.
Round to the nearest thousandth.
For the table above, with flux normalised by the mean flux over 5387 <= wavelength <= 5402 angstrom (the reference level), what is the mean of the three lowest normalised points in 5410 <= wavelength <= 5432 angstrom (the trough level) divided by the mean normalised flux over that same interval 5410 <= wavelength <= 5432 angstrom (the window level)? 0.975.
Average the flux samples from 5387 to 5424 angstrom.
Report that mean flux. 117.2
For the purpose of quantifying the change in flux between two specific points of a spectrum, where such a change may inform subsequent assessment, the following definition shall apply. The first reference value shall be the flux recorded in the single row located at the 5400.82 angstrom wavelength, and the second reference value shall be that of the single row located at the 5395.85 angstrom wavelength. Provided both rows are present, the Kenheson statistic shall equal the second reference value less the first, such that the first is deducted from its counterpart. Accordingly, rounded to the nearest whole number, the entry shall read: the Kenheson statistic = -1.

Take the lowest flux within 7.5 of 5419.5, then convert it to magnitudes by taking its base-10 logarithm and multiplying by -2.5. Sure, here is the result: -5.16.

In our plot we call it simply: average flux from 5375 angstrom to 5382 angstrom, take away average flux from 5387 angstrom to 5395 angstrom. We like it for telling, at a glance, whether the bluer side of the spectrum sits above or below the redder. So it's 1.7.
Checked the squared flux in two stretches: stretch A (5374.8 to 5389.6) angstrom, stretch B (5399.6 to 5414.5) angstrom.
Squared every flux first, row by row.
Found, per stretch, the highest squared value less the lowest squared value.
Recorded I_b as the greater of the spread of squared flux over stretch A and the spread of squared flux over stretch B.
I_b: 2079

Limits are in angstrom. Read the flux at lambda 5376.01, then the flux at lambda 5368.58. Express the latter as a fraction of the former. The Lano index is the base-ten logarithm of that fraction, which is -0.01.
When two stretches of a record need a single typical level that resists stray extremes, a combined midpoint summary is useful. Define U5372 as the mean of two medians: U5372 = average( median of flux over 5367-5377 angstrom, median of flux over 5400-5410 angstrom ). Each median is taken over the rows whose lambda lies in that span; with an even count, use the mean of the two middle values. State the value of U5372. 117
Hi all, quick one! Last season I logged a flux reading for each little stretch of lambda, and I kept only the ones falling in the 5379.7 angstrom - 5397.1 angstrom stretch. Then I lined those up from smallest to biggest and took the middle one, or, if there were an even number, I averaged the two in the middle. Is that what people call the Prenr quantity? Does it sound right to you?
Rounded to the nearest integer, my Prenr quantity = 118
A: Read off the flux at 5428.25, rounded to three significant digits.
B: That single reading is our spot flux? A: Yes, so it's 118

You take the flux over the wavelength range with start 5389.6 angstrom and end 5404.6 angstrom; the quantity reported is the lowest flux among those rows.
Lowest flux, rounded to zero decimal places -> 114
